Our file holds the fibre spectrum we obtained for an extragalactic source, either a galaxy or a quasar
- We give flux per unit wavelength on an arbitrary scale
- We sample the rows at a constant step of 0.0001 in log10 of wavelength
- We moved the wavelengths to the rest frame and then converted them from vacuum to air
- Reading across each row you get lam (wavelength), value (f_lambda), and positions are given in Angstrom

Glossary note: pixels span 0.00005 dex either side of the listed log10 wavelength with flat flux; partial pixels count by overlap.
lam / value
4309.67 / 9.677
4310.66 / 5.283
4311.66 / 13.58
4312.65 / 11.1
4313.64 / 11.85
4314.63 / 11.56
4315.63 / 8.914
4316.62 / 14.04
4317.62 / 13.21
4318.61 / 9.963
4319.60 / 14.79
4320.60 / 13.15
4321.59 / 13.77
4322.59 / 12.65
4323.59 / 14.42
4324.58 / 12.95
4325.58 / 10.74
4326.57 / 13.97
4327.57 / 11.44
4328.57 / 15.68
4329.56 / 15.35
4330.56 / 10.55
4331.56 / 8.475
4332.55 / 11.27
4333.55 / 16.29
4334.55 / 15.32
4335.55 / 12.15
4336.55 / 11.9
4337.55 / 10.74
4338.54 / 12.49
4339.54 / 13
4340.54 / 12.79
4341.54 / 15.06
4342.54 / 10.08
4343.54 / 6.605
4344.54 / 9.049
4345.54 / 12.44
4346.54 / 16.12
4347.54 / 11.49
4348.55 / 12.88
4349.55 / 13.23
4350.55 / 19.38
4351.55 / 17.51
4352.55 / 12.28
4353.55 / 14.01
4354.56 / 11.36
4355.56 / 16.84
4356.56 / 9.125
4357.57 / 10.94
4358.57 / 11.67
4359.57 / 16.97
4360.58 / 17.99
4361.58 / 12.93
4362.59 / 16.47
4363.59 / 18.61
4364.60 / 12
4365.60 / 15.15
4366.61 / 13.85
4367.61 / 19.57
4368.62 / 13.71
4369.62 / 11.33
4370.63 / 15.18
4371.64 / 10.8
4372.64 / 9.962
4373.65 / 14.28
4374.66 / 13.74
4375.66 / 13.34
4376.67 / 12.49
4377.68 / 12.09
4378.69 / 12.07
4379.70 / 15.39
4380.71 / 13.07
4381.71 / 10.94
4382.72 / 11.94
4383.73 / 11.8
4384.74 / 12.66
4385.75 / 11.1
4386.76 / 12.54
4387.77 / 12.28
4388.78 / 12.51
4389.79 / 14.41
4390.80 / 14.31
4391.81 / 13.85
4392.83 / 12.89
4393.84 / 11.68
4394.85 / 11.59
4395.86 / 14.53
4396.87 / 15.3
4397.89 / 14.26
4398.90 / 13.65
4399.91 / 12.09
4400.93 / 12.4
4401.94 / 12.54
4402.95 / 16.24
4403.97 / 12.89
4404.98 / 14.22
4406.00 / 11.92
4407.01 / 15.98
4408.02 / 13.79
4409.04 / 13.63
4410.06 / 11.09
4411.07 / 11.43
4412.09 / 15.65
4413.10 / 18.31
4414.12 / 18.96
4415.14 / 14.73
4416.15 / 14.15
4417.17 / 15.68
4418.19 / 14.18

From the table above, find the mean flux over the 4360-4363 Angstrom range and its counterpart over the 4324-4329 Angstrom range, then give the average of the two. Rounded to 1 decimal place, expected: 14.4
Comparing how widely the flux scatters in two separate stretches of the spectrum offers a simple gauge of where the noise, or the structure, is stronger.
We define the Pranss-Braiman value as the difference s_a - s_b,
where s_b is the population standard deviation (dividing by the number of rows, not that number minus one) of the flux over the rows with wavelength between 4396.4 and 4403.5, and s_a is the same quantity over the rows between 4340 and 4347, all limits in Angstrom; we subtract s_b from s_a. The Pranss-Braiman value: 1.66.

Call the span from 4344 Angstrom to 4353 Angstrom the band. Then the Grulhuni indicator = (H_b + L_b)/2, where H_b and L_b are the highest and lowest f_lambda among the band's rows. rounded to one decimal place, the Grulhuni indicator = 14.2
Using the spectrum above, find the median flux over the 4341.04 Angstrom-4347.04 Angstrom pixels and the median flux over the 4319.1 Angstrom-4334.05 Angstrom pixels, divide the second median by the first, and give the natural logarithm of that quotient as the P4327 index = 0.16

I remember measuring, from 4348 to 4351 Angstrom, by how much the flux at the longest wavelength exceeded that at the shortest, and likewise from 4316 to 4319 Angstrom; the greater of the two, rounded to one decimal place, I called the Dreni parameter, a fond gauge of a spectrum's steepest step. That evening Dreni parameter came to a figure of 6.5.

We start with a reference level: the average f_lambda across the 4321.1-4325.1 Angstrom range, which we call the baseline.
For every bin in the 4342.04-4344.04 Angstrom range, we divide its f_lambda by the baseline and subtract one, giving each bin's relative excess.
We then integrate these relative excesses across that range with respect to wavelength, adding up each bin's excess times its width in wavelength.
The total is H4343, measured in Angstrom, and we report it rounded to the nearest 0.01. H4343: -0.76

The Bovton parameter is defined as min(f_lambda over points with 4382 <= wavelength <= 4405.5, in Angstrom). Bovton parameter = 11.1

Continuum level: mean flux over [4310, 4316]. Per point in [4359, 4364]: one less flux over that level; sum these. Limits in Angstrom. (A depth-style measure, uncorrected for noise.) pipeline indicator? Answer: -3.0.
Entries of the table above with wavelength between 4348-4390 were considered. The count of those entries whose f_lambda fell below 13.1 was 23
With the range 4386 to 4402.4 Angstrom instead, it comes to 9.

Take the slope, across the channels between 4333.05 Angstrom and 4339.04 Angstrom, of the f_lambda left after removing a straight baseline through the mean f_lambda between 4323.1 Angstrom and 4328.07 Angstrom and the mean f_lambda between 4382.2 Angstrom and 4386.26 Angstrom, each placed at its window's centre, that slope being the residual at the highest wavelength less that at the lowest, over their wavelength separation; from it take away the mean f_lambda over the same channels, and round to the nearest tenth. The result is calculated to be -13.9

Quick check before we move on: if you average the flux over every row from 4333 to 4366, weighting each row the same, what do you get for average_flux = 13.5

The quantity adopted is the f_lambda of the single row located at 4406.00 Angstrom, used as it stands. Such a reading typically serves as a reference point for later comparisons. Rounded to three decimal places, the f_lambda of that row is 11.920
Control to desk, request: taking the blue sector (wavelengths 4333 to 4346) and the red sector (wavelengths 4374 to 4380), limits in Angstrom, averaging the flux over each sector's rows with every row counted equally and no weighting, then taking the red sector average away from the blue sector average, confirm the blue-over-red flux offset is -1.0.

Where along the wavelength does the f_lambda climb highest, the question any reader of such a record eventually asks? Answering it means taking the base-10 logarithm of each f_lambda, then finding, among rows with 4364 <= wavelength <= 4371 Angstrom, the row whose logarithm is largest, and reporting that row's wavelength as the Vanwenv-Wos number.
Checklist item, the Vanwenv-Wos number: 4367.61 Angstrom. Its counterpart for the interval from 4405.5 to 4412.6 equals 4407.01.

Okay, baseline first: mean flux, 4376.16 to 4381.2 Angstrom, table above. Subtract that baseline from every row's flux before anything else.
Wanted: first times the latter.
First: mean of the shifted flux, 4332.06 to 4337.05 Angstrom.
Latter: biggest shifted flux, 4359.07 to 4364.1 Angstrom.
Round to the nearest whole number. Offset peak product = 2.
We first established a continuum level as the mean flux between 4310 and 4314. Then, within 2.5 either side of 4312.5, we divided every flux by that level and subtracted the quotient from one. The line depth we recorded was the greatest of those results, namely 0.49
